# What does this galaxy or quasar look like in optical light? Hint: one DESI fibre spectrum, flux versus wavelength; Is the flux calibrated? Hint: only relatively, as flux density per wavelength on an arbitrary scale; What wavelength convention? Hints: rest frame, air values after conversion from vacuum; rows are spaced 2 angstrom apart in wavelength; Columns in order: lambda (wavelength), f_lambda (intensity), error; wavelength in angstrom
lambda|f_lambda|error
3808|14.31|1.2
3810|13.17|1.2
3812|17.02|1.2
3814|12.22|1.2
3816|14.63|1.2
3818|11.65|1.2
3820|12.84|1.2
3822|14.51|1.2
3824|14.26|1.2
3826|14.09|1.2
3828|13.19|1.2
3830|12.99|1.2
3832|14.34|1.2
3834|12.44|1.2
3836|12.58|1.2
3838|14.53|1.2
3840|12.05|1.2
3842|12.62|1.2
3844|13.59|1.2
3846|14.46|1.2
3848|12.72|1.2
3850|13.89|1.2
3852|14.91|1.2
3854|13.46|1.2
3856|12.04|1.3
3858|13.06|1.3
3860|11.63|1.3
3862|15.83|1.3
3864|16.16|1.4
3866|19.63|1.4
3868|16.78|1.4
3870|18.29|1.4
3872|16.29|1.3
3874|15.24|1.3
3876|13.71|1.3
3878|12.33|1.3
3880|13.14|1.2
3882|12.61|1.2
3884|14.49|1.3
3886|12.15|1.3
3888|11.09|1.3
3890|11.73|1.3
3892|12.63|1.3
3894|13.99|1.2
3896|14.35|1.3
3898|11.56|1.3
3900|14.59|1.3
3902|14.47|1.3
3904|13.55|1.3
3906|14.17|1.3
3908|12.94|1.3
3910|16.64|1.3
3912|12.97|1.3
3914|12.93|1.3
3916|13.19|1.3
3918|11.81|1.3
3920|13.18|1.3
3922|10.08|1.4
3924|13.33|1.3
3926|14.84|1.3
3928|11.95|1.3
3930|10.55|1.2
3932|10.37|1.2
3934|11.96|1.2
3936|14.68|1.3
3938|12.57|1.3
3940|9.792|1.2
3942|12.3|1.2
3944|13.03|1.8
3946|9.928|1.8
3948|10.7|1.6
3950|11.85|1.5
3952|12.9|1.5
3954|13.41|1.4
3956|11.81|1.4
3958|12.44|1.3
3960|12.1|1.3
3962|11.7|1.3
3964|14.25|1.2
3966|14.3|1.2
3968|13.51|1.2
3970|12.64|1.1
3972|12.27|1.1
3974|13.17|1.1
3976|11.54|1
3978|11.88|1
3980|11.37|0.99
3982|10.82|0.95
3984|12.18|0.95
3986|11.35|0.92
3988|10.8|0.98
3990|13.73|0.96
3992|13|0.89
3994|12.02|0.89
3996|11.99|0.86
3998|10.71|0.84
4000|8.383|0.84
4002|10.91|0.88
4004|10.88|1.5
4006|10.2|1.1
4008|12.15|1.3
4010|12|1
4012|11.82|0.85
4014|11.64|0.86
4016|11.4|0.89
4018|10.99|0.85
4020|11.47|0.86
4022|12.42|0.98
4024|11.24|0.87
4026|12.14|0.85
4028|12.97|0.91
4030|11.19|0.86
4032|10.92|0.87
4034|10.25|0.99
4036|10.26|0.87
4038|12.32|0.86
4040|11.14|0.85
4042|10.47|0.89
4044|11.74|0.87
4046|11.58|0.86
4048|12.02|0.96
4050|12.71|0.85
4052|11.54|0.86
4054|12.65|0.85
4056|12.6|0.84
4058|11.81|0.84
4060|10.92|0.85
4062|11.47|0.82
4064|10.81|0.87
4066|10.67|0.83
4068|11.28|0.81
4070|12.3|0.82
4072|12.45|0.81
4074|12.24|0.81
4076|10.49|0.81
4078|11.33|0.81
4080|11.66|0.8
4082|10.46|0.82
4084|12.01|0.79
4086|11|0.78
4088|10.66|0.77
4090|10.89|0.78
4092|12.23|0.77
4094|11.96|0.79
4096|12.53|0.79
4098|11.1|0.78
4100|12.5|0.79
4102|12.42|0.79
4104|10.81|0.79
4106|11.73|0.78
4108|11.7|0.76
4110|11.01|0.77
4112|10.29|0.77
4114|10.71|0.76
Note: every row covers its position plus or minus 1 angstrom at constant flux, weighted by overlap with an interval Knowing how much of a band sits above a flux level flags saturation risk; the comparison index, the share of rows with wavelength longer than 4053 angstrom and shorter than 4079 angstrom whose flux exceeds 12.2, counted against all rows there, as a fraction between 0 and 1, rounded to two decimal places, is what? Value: 0.38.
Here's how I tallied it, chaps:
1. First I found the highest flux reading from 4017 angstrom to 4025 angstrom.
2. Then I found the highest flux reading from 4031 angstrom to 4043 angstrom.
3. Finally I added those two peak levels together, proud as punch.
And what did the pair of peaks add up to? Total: 24.7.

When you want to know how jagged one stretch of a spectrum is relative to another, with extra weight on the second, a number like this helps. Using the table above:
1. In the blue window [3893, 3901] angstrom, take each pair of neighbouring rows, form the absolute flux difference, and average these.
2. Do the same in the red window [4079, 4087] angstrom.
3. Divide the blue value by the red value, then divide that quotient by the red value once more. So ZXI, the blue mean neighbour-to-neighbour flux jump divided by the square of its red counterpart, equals 1.3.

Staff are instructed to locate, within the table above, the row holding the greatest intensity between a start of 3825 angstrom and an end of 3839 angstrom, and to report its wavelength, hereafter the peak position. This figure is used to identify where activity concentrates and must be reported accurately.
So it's 3838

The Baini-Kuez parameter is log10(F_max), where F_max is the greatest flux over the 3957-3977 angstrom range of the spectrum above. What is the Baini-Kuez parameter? 1.16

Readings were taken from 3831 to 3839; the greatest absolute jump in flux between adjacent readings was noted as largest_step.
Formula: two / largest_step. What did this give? 1.0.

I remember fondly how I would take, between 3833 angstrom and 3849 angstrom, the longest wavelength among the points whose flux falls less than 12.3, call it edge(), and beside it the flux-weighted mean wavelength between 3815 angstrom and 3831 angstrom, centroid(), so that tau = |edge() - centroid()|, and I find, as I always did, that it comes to 17.0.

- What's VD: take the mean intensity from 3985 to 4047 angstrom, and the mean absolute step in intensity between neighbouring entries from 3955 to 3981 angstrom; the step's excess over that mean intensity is -10.6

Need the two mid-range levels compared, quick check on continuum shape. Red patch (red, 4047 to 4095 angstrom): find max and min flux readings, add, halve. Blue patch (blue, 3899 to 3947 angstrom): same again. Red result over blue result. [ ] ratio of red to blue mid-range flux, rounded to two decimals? 0.88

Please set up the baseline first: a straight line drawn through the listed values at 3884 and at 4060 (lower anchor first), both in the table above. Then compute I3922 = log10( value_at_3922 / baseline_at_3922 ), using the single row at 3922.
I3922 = -0.13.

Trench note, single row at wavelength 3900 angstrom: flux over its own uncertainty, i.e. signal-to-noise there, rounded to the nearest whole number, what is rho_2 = 11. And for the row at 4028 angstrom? 14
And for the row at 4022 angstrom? 13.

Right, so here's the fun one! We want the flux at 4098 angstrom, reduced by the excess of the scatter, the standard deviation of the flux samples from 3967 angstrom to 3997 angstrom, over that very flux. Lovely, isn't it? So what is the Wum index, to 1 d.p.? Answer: 21.3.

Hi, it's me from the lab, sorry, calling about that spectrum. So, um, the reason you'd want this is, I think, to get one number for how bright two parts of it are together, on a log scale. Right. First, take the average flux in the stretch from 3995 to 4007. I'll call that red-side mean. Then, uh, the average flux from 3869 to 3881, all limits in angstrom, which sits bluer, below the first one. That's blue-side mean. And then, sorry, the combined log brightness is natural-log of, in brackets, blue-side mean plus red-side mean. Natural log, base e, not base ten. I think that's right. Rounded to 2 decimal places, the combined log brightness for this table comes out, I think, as 3.23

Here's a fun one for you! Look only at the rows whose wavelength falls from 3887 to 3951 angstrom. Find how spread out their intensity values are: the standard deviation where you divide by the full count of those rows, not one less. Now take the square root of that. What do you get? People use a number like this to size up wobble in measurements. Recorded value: 1.27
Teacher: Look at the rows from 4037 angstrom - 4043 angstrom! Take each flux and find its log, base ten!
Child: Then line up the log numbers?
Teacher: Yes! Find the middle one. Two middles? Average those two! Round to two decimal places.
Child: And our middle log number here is 1.05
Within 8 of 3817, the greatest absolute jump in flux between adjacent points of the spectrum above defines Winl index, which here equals 4.8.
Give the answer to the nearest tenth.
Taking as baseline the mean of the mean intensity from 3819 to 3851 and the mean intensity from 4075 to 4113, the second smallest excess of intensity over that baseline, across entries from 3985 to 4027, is -2.2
